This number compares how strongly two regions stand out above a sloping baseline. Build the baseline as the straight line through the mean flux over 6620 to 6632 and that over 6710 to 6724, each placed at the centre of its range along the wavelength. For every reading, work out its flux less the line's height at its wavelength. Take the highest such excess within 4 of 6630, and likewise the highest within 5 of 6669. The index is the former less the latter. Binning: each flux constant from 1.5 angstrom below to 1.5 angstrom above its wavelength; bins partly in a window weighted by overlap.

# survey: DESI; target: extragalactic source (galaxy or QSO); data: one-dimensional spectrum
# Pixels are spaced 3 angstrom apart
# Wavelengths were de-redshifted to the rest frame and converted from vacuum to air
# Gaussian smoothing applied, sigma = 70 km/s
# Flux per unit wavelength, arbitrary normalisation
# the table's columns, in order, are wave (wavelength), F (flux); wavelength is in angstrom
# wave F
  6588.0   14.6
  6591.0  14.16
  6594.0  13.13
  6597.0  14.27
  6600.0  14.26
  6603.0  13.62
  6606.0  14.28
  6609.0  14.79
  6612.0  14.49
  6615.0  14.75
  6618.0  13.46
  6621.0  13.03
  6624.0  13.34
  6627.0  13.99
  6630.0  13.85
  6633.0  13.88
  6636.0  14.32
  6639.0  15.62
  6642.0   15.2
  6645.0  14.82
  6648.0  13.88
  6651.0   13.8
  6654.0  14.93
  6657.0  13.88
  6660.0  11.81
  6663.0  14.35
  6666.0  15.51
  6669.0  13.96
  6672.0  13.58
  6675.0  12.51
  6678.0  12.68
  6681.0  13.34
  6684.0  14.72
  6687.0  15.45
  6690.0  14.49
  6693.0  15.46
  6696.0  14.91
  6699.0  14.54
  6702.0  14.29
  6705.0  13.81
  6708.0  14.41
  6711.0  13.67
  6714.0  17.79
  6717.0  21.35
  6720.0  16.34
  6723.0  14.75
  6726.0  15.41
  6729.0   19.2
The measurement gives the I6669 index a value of -0.1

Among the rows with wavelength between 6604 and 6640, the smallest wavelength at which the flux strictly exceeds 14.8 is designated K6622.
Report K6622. 6639.0 angstrom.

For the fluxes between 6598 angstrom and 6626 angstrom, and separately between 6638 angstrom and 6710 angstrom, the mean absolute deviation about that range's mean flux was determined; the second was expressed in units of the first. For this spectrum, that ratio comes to 1.35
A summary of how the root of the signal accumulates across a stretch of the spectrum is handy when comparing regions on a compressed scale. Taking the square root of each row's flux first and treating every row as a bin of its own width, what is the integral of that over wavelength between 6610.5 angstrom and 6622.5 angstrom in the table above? 45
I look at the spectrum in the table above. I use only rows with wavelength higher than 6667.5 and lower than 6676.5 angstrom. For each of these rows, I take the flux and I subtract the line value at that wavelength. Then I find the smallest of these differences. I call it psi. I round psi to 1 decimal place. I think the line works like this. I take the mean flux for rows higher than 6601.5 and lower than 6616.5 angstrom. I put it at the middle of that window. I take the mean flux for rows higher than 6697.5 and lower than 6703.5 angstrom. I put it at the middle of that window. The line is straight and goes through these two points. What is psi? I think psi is -1.9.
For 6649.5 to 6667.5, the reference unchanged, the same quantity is -2.6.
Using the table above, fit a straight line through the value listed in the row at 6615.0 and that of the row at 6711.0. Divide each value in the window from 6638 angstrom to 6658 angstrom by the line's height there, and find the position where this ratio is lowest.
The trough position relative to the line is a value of 6651.0 angstrom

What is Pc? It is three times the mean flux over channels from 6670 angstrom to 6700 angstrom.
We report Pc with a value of 42.5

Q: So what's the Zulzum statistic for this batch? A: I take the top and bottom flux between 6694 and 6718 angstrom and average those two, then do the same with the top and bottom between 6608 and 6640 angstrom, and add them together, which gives 31.8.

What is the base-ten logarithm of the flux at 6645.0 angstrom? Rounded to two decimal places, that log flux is 1.17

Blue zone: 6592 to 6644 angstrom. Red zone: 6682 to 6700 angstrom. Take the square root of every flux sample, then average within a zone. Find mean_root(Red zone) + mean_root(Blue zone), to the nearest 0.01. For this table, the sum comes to 7.62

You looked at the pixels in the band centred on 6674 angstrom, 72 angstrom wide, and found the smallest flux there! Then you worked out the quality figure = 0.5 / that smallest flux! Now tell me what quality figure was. 0.042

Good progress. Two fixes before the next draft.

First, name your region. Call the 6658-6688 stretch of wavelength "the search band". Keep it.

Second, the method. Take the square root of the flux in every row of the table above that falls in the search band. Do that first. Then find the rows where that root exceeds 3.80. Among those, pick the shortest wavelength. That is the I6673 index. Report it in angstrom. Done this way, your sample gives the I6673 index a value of 6666.0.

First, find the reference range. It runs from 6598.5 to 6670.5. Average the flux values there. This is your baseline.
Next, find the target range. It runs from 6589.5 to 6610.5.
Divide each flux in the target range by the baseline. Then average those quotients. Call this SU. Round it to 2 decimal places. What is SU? 0.99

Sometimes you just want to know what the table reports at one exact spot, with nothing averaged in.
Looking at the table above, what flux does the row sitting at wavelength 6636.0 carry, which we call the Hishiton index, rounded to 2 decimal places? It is 14.32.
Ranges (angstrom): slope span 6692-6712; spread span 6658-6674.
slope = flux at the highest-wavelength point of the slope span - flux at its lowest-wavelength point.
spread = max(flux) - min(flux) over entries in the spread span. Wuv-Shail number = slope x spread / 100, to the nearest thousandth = -0.066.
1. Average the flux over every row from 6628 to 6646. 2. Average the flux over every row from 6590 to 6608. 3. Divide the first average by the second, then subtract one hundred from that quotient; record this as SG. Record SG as -99.0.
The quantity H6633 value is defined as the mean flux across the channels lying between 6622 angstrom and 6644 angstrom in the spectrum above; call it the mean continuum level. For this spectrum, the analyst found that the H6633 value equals 14.3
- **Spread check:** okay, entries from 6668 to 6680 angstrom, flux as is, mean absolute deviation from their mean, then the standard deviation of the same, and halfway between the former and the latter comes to 0.6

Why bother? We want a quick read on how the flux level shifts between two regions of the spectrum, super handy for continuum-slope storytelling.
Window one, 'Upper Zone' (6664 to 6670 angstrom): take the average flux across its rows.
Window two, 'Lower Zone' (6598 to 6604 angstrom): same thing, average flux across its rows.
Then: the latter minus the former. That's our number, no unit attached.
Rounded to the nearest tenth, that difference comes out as -0.8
